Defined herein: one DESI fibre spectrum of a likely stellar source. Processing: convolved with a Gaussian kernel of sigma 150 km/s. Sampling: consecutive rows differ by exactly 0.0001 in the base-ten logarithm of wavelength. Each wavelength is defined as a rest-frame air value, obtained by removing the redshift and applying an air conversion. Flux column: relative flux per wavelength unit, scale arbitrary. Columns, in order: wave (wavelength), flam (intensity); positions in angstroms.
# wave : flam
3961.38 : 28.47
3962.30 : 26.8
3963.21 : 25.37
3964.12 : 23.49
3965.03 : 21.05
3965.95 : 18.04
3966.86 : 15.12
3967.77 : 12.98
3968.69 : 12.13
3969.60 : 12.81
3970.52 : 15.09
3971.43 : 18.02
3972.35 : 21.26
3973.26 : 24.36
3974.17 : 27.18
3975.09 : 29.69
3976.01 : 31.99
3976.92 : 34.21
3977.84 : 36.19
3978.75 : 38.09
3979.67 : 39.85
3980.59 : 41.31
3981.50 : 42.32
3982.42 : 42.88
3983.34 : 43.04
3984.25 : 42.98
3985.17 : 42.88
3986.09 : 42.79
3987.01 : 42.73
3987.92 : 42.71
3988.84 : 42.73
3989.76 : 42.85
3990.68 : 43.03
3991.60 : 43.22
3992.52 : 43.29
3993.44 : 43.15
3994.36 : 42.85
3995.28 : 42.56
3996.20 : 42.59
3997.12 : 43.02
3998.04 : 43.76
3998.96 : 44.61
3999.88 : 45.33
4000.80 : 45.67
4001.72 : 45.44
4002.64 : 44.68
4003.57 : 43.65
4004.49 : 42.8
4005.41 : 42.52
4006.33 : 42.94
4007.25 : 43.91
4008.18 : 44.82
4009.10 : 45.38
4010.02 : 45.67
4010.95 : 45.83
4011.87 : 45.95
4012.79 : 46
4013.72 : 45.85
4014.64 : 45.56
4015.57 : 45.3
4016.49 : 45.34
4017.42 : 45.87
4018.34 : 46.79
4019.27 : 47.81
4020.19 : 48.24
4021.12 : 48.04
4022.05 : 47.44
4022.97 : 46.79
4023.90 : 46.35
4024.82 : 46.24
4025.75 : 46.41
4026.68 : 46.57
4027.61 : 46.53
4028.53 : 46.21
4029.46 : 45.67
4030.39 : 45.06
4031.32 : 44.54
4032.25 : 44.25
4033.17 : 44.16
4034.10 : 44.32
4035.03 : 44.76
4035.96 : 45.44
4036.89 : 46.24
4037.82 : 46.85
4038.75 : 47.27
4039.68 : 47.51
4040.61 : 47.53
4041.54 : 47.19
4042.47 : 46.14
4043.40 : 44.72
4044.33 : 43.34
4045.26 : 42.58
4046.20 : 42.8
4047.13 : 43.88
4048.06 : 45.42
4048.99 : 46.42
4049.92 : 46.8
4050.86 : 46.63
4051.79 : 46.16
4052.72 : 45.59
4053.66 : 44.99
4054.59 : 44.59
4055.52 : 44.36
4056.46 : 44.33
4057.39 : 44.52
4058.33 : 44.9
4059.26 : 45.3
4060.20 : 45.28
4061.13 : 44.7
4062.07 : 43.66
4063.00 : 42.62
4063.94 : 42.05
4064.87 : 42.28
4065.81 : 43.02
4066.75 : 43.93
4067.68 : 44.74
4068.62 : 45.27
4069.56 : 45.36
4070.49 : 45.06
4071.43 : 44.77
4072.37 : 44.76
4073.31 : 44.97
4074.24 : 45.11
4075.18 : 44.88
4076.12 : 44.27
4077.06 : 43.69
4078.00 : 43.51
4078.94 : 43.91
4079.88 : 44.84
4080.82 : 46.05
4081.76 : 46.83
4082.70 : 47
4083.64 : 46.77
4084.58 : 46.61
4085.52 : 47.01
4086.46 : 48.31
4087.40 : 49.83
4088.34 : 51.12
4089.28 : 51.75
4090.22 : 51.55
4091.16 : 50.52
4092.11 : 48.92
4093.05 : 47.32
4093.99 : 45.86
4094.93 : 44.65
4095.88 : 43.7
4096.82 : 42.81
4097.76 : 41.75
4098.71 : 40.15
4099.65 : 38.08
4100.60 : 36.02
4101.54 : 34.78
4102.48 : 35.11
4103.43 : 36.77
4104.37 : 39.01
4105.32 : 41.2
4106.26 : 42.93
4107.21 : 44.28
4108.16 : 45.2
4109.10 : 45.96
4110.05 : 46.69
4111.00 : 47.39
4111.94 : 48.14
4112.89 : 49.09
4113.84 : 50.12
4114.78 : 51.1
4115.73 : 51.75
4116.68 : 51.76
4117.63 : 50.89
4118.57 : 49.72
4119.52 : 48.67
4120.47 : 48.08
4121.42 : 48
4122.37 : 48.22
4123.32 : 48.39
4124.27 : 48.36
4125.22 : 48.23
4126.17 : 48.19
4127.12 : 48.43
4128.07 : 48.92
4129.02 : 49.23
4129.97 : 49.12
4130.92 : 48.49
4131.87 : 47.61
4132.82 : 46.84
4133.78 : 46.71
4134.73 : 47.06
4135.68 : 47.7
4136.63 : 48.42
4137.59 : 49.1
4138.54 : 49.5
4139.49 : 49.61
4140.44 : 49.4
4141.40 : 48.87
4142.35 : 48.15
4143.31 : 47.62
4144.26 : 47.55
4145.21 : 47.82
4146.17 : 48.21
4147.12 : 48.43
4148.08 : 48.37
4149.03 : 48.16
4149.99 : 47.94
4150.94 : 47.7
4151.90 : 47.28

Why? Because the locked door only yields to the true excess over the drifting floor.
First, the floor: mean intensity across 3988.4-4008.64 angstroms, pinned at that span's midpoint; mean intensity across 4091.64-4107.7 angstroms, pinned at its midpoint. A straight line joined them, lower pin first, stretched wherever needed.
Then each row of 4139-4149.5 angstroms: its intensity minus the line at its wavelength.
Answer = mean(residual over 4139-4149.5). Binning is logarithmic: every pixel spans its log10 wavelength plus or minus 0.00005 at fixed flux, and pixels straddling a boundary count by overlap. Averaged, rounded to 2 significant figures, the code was 8.0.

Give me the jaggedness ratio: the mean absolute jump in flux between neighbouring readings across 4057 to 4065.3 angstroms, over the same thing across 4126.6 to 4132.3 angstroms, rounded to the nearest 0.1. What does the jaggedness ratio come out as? 1.1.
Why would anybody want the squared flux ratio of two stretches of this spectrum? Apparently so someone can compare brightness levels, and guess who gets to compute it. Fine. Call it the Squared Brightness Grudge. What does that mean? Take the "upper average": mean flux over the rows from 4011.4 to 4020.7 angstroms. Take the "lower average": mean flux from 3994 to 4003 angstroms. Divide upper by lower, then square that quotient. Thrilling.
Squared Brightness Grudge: 1.10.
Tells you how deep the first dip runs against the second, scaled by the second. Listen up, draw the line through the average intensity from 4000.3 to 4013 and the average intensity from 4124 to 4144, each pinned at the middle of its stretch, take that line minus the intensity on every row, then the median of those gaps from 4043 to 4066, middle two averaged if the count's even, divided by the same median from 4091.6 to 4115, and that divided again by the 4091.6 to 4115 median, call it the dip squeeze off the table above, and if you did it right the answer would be 0.14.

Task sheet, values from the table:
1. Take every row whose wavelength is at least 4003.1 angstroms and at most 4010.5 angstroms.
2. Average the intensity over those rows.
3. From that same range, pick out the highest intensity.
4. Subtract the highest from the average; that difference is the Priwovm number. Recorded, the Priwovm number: -1.7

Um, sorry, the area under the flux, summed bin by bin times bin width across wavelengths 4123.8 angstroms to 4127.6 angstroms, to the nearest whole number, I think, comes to 184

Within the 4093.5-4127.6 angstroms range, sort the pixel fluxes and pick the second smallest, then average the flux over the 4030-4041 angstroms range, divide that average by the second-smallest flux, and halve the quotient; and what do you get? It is 0.65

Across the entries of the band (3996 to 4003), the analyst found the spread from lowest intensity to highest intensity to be 3.1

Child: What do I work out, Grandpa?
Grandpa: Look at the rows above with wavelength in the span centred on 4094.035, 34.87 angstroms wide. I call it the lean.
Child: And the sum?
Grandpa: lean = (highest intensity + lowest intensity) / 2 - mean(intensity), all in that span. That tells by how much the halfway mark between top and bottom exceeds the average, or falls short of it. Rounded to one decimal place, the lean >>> -1.3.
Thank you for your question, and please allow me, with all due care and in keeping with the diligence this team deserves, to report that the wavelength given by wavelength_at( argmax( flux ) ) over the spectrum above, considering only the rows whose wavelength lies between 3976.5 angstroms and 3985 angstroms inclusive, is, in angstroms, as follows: 3983.34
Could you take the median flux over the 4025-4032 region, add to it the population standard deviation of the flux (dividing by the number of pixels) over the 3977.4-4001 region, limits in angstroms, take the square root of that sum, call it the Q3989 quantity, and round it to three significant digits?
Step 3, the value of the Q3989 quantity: 6.94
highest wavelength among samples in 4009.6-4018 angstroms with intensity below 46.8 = 4017.42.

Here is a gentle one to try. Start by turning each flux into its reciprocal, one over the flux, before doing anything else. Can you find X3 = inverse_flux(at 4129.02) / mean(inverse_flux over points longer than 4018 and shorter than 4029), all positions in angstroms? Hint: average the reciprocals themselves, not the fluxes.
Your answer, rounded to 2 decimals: 0.95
